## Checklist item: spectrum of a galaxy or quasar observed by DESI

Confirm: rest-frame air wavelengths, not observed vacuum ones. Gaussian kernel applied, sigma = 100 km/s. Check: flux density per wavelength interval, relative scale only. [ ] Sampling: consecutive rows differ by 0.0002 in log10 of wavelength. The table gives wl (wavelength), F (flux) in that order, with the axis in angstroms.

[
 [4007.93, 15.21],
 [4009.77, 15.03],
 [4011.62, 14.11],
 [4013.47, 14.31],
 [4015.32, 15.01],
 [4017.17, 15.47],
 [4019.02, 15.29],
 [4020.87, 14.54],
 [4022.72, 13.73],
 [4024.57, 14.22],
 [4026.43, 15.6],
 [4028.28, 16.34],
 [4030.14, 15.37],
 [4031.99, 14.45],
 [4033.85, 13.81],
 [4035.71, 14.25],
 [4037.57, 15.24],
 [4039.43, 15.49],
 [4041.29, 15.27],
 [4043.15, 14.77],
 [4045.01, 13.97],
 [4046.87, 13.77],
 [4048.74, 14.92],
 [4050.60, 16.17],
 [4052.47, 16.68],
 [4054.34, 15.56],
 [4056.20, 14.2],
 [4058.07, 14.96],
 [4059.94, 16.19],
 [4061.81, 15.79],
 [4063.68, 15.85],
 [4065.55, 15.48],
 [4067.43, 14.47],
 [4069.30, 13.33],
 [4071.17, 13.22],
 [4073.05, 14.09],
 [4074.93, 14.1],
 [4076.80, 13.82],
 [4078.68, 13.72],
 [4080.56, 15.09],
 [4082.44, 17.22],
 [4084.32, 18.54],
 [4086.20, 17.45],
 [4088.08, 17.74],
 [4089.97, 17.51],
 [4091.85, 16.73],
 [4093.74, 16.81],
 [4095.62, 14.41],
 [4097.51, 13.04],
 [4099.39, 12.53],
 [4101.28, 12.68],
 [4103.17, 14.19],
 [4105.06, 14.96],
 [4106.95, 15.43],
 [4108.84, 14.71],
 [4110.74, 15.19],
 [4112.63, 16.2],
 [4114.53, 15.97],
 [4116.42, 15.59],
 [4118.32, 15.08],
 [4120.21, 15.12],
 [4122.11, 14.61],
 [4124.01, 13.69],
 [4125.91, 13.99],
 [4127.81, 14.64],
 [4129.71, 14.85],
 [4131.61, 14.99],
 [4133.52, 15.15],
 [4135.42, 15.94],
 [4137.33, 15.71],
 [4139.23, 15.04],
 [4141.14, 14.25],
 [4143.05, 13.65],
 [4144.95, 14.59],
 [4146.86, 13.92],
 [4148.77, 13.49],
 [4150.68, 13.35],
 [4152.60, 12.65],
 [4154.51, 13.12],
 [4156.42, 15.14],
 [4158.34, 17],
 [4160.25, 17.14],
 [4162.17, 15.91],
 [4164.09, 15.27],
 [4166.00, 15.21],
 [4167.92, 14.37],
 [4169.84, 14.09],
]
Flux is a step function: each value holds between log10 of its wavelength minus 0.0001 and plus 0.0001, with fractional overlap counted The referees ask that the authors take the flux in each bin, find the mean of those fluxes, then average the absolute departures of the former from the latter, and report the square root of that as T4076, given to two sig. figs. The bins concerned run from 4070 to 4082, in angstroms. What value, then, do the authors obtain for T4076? 0.65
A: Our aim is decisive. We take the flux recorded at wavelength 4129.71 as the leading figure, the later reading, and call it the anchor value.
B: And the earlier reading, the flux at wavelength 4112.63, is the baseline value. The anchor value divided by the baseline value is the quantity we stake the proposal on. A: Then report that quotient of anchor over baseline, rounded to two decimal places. 0.92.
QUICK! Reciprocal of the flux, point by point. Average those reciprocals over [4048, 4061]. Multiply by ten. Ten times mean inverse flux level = 0.646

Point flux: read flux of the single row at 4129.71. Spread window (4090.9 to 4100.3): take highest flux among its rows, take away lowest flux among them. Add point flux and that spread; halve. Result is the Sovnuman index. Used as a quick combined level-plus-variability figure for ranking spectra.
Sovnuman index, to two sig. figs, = 9.6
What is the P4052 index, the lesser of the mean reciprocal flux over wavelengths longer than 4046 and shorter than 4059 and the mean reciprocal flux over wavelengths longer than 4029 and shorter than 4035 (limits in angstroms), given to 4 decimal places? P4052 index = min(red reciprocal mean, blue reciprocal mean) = 0.0661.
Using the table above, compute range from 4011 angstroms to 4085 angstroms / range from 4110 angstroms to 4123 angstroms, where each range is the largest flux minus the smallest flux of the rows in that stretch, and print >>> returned 3.35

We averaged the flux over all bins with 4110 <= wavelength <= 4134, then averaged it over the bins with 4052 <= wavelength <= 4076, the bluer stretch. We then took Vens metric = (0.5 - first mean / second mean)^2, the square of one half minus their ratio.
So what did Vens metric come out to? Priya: 0.26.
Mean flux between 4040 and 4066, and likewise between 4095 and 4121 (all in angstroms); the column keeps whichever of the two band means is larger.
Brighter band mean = 15.3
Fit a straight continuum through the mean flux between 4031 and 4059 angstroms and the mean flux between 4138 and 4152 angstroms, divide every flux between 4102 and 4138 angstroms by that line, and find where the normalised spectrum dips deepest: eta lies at 4124.01 angstroms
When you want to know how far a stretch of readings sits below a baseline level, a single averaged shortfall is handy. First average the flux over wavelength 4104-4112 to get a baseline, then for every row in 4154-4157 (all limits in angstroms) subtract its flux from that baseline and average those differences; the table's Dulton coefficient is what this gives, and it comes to 0.9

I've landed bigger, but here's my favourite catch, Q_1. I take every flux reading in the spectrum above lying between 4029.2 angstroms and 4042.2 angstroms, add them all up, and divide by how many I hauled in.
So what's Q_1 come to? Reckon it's 14.8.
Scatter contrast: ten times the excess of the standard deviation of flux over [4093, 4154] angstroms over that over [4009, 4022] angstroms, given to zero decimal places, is 6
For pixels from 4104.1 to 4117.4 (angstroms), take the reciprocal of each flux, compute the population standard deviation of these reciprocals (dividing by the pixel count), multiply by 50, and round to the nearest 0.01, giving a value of 0.10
